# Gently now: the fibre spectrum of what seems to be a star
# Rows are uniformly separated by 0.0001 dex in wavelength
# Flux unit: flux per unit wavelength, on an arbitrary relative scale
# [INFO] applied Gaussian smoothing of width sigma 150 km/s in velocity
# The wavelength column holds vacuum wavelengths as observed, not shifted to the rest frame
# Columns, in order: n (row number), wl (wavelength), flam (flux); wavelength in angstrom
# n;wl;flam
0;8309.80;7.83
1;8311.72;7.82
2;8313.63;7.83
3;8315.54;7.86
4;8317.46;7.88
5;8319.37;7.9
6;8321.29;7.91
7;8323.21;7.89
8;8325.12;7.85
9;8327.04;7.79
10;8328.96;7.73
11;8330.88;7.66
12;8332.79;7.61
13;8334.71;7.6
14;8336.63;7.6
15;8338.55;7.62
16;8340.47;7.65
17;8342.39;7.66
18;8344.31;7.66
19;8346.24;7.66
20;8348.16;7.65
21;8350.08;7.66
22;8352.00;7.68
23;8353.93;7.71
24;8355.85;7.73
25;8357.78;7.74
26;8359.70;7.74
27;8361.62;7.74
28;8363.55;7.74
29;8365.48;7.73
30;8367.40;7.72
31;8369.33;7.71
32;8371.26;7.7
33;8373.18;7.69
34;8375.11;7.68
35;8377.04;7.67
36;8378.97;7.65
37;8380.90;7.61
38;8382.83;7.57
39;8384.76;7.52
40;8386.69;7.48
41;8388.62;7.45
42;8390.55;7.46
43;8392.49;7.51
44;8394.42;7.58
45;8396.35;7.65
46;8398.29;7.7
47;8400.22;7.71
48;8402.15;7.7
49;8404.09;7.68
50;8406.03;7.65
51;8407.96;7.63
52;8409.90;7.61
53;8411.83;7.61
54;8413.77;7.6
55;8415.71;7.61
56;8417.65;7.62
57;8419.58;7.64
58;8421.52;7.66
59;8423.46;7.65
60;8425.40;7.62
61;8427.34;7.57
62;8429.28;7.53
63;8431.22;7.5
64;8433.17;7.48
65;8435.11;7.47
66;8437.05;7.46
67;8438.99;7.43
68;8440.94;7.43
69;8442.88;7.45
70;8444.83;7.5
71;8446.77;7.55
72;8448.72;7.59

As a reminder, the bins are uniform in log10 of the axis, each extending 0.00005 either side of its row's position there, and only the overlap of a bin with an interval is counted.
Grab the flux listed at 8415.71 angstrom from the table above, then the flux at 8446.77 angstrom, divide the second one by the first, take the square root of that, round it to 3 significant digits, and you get 0.996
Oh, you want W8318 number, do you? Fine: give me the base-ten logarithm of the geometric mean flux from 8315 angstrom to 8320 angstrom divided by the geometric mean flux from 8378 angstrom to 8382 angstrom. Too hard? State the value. 0.014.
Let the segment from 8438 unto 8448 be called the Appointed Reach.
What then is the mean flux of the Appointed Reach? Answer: 7.47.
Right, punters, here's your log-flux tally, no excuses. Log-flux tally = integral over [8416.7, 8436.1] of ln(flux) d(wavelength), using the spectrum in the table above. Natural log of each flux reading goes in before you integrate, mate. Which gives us 39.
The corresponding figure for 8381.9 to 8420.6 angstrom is 78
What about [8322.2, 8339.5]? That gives 35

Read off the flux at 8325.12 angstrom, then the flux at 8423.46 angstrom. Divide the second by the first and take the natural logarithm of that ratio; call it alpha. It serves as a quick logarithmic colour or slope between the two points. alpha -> -0.026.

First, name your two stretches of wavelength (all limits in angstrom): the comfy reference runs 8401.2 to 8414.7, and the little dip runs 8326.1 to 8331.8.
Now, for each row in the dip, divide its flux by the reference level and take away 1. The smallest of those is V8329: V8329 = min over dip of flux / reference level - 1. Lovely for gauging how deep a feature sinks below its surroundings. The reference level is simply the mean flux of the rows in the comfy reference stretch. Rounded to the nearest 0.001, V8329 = 0.003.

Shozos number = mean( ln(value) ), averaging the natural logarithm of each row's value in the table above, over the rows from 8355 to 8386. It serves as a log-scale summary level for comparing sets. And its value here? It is 2.04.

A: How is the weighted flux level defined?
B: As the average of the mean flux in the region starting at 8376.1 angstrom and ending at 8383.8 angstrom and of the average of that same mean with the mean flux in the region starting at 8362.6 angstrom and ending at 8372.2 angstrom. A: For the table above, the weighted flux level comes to 7.65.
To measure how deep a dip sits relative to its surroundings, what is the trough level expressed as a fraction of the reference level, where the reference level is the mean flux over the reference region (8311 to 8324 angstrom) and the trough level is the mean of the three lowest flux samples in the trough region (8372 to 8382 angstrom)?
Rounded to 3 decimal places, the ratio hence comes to 0.971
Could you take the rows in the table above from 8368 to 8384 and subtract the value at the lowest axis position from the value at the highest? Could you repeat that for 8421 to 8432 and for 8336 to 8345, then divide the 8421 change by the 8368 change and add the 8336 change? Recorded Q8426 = 1.2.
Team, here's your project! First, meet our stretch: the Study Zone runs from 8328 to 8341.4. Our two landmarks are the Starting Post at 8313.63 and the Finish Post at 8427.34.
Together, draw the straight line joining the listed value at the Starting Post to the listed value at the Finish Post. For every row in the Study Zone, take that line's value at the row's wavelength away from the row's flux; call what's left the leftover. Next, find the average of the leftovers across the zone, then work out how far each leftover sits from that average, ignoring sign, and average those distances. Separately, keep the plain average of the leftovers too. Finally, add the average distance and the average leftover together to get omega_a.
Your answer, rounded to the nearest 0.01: -0.11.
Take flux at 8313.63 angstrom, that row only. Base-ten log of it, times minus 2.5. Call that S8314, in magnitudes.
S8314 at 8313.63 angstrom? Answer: -2.23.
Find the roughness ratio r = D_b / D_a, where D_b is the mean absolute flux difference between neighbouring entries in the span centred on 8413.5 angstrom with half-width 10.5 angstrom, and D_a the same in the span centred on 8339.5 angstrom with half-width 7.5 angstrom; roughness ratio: 1.5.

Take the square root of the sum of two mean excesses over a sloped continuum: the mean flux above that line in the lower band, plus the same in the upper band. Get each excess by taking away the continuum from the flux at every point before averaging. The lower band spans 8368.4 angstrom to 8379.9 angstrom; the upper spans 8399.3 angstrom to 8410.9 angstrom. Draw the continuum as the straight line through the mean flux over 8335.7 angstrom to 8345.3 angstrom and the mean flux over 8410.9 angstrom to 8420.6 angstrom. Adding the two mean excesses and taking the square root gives 0.32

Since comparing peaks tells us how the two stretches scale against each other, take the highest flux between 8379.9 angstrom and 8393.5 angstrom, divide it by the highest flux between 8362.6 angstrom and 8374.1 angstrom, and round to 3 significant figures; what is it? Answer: 0.983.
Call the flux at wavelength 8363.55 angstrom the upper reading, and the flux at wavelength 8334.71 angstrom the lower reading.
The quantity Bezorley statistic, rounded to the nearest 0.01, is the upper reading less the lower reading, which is 0.14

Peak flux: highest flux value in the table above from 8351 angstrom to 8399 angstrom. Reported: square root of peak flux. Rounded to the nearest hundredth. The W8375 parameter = 2.78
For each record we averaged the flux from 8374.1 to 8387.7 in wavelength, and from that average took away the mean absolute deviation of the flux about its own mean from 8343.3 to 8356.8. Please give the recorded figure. 7.57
